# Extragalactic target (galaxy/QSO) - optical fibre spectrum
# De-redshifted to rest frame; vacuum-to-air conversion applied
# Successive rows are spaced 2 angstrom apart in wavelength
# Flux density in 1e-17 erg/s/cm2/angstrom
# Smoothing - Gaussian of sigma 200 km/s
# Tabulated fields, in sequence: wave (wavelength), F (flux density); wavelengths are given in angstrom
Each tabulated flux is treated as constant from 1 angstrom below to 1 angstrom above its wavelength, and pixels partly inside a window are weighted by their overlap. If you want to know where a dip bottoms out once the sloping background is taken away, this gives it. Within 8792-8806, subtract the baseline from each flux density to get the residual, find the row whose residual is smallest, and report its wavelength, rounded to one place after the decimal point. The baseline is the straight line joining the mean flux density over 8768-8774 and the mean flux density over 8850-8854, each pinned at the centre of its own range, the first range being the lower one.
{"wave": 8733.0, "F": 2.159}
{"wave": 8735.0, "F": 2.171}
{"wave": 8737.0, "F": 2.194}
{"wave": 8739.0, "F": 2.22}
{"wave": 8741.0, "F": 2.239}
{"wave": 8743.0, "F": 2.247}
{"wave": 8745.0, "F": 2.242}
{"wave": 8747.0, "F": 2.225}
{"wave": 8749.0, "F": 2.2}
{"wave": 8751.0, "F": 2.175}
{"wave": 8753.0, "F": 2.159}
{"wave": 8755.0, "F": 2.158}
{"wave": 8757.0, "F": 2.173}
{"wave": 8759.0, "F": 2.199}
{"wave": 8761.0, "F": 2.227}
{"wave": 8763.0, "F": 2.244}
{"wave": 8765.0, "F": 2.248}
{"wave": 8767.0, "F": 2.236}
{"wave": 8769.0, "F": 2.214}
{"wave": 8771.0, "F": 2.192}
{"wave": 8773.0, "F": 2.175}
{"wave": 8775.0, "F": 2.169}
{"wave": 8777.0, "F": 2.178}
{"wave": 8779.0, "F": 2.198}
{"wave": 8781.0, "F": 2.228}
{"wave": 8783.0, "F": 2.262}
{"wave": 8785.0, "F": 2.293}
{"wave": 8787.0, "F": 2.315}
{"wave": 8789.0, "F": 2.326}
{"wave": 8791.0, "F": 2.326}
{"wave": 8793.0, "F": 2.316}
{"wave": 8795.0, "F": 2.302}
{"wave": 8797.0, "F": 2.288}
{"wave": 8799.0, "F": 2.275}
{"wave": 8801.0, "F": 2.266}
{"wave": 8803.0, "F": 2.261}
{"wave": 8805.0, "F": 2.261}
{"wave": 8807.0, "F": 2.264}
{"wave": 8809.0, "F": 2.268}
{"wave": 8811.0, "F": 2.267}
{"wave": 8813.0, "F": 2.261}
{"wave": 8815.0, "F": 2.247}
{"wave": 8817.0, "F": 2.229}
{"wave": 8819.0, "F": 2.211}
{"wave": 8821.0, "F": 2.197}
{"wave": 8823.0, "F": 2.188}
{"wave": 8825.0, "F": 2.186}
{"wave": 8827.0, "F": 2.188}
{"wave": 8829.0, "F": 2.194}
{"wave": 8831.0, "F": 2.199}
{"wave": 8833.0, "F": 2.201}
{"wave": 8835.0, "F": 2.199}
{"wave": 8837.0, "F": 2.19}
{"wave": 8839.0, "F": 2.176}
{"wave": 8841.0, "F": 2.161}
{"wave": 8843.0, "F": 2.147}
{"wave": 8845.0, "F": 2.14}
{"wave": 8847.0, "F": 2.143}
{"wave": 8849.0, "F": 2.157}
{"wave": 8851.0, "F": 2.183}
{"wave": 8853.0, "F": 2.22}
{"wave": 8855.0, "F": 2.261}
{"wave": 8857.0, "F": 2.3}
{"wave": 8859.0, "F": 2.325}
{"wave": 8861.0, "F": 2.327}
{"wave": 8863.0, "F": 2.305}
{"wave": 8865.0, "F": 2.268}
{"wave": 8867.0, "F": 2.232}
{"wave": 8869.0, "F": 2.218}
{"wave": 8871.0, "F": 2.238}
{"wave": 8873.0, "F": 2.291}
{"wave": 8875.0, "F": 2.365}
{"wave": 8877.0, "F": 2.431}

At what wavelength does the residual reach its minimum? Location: 8805.0 angstrom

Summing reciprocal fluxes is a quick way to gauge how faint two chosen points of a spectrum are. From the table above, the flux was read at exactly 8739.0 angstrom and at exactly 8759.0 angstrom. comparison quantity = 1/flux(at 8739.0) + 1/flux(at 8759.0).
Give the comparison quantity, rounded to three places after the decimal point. 0.905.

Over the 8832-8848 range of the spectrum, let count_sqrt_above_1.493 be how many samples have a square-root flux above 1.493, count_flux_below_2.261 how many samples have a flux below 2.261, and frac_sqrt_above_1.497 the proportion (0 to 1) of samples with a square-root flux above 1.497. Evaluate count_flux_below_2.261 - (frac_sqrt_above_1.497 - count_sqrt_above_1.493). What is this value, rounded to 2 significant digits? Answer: 8.0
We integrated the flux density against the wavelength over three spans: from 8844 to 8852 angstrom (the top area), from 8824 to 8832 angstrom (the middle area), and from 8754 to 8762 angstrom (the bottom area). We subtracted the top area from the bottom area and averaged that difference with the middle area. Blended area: 8.9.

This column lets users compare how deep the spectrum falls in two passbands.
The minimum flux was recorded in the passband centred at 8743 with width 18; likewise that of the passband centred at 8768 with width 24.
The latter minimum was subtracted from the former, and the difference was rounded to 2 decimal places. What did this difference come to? 0.00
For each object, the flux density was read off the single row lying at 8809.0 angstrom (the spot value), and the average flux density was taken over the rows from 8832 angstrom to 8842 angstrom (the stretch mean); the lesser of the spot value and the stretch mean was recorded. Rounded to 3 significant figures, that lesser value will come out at 2.19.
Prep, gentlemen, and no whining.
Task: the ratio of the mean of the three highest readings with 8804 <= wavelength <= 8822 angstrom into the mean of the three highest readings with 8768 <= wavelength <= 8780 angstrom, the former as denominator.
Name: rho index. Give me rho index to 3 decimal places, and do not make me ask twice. 0.971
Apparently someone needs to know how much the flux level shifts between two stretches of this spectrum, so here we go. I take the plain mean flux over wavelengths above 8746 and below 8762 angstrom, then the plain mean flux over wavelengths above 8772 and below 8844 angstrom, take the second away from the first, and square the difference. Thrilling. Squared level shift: 0.0020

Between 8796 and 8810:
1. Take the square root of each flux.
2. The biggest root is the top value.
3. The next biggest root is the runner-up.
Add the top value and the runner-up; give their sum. 3.02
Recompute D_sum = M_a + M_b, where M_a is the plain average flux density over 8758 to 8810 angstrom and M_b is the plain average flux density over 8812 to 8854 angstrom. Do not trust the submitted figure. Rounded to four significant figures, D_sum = 4.442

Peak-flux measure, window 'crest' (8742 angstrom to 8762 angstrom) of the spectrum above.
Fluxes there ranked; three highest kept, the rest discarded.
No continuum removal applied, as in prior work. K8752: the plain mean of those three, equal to 2.24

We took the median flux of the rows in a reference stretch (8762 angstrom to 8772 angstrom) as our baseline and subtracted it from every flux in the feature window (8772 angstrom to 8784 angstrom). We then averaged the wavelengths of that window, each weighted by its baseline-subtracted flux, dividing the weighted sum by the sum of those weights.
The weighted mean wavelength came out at 8774.9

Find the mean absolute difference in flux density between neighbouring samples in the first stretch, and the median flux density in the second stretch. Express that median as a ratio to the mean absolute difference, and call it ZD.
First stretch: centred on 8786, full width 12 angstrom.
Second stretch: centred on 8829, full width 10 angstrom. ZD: 112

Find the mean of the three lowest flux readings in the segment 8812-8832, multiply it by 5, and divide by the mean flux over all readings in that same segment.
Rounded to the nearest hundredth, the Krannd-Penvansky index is 4.95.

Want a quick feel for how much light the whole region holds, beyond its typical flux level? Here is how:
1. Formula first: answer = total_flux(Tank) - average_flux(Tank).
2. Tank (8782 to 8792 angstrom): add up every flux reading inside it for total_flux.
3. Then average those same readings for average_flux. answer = 9.22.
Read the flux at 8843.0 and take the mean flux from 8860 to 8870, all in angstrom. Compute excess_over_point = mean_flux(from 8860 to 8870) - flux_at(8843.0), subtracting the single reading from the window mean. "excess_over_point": 0.12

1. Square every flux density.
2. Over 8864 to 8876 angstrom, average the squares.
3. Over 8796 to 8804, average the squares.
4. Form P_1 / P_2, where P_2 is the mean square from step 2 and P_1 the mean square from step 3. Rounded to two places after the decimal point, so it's 1.00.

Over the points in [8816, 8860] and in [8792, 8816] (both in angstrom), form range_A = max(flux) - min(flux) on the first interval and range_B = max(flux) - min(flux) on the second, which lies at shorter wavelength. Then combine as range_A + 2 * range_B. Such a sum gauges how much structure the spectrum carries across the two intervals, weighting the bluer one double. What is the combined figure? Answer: 0.32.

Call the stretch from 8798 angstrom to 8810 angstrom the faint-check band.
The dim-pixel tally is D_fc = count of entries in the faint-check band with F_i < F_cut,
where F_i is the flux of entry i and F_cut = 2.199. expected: 0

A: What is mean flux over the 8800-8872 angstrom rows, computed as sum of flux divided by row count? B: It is 2.22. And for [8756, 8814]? 2.25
